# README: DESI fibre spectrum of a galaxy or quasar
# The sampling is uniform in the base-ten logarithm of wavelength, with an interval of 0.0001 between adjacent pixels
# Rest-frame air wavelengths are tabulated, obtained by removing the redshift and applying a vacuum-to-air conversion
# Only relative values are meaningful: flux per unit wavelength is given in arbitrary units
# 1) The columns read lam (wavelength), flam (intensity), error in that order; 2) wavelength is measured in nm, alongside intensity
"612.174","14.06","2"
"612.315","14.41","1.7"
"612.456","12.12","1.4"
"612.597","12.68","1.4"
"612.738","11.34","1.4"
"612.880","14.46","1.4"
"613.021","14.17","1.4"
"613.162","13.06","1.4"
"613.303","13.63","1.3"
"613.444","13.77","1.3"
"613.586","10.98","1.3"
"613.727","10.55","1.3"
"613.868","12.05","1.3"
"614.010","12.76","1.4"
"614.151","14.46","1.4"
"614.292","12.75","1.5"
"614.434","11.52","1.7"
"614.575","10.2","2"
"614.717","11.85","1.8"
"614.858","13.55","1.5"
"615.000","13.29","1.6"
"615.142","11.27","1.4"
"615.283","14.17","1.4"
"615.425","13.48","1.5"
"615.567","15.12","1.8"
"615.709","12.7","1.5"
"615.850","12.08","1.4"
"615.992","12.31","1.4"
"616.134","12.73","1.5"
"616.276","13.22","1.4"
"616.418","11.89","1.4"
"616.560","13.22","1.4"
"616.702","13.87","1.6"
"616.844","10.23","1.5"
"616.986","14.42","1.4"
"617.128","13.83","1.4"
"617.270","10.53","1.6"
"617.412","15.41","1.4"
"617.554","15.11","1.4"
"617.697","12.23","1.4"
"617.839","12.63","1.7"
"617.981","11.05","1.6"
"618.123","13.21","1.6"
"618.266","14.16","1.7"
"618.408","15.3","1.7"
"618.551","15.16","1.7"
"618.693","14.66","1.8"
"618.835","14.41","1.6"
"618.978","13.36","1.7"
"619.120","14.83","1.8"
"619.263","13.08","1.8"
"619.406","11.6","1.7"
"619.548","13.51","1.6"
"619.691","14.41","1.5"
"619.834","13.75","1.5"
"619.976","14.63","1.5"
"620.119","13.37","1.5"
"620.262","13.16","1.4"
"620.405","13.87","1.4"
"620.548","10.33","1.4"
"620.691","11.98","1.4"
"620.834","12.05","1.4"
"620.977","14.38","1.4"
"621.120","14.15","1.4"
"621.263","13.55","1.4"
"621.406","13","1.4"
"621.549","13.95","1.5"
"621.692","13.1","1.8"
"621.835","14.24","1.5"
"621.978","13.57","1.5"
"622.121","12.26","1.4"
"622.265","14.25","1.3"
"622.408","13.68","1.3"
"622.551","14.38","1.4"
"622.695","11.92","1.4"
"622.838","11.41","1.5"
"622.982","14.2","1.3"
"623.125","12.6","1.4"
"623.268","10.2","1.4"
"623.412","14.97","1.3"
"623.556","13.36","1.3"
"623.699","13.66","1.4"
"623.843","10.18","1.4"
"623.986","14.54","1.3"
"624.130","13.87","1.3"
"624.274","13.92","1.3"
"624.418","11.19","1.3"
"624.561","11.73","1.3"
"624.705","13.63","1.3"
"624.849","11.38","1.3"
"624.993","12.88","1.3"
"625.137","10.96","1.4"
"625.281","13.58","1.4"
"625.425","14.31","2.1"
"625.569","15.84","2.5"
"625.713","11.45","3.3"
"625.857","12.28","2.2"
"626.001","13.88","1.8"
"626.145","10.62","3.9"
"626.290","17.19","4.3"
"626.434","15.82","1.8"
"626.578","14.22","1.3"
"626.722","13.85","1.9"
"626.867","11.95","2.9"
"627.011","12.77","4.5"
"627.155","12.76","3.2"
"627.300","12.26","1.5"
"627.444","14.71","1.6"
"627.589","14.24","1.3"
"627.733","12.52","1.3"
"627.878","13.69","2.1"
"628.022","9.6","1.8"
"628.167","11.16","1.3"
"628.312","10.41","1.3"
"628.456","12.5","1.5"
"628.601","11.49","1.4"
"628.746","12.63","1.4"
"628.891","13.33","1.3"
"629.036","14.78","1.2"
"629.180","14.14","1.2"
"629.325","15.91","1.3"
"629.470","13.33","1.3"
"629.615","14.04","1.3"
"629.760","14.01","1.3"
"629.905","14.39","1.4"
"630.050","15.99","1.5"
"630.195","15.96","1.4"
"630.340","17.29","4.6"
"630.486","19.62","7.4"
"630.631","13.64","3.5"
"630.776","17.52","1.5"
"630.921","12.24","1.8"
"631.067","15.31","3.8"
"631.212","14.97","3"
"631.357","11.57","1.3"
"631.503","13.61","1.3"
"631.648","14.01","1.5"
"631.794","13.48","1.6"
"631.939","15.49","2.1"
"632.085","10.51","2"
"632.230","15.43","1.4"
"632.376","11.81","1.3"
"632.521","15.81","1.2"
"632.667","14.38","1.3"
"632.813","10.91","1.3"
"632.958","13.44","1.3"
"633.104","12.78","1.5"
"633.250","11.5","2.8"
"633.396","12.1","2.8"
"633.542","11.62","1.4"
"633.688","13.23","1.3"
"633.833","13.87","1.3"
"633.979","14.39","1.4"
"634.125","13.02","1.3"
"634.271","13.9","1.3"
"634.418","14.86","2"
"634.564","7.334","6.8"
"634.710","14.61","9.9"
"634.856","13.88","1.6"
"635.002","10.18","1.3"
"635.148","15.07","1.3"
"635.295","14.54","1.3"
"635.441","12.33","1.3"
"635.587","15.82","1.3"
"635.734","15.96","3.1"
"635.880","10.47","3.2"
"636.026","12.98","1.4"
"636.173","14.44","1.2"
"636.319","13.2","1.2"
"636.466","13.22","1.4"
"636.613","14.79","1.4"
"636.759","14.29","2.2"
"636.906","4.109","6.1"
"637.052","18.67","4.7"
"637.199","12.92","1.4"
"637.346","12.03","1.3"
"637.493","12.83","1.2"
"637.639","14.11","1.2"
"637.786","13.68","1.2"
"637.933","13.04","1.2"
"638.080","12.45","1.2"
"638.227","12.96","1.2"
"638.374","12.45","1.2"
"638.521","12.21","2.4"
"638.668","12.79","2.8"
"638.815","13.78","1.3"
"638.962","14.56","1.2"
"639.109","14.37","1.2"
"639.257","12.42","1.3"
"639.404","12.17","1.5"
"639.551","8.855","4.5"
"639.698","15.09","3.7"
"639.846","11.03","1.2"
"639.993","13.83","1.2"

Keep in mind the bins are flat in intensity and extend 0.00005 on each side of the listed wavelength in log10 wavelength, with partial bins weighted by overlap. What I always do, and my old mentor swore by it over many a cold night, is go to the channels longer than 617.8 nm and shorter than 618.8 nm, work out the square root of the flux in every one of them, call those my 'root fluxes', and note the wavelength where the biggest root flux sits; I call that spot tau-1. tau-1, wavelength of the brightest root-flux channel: 618.408 nm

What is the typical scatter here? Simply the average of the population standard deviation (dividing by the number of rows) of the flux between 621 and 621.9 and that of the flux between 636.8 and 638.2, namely 2.0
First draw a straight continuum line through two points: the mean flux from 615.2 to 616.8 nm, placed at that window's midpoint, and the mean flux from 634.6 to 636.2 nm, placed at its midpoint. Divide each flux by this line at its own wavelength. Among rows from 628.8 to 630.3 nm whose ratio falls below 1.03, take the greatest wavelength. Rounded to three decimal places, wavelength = 629.470 nm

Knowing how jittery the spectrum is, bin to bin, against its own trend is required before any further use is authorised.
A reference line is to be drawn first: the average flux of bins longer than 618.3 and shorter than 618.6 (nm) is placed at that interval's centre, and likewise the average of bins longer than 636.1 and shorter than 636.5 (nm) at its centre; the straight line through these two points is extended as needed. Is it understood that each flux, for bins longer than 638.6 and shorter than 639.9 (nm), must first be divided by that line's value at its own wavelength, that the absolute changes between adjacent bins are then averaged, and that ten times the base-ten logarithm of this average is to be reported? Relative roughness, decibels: -8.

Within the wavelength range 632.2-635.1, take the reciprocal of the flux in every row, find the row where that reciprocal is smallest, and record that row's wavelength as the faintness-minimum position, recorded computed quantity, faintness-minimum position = 632.521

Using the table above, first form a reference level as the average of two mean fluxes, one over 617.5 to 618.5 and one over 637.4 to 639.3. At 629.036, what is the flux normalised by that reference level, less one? 0.11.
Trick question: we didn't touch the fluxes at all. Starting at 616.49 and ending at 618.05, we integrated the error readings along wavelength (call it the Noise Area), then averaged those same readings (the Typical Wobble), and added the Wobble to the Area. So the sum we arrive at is 3.8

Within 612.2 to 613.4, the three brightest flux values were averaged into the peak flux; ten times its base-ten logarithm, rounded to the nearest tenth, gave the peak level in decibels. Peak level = 11.6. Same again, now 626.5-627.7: 11.6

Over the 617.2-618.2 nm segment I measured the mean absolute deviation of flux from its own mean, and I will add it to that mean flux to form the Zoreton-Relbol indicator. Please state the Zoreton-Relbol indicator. 14.3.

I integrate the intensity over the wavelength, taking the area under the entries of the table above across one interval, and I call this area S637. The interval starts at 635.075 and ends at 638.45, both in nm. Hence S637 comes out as 44.9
